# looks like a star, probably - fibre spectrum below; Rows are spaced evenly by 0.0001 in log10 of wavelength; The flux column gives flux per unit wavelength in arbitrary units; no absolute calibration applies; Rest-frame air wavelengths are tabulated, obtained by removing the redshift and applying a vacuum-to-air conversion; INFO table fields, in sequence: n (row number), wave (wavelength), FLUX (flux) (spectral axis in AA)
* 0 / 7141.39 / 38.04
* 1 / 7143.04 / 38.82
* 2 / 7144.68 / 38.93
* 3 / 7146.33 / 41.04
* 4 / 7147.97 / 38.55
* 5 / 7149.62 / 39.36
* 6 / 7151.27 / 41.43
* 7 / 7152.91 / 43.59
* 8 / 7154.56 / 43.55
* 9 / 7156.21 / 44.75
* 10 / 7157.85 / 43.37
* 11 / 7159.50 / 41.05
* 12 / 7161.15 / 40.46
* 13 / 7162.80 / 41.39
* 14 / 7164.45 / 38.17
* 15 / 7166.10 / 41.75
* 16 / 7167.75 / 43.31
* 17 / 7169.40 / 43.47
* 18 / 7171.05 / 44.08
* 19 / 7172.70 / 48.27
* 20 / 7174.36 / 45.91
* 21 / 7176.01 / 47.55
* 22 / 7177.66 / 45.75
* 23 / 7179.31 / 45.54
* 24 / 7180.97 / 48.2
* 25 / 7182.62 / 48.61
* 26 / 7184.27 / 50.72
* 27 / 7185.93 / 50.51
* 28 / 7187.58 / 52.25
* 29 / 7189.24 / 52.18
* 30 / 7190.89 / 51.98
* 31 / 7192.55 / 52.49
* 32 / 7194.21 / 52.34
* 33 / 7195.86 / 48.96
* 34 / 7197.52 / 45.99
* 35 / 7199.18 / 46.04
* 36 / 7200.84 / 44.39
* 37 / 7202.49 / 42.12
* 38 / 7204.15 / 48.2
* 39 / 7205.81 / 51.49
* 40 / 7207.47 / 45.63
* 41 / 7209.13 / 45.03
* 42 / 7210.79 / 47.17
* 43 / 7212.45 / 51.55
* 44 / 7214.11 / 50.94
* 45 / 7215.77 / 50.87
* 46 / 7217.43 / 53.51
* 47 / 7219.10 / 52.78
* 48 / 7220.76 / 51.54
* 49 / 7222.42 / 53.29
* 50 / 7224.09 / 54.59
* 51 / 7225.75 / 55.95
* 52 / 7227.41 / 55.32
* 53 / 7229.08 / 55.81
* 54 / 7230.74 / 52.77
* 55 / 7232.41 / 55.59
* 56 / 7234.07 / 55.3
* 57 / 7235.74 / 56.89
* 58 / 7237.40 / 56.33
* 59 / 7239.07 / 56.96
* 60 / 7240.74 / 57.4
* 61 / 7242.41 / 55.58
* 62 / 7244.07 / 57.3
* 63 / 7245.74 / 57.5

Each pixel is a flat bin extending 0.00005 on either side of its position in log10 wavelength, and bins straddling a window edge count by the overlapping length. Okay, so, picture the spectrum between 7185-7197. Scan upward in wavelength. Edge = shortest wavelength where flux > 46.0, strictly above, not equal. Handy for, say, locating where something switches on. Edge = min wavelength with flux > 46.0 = 7185.93 AA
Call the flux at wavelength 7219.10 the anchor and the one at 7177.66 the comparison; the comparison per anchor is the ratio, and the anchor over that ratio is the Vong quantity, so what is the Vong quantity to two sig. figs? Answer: 61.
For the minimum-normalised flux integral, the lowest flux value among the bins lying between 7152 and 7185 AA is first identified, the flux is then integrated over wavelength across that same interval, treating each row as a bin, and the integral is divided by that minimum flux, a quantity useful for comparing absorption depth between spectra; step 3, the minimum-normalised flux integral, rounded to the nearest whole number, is 38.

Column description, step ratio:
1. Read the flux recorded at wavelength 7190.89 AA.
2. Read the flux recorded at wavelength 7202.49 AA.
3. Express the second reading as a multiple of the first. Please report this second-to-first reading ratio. 0.81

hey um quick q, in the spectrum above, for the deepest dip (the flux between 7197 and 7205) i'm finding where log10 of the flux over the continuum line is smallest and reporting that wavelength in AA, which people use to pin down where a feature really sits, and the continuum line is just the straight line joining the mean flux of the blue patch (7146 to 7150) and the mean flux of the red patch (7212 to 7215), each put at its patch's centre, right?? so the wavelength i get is 7202.49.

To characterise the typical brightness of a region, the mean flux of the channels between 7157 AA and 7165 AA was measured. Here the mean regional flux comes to 41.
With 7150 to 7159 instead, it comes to 43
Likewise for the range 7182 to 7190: 51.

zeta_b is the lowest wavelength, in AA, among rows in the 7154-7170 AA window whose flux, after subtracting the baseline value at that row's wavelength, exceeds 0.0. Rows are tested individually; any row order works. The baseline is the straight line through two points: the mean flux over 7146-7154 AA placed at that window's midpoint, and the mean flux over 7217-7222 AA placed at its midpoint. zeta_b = 7154.56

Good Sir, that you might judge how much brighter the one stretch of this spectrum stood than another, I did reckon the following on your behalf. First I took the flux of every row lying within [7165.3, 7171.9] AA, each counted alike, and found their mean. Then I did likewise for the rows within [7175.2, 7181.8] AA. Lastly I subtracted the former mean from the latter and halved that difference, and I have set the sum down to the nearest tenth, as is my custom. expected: 1.8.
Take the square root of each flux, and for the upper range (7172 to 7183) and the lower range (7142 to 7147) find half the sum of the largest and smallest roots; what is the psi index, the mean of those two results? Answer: 6.59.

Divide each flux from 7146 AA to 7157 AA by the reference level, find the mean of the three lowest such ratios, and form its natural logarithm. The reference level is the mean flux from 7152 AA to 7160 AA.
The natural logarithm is -0.09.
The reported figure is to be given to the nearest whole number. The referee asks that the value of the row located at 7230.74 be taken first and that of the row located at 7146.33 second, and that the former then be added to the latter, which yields 94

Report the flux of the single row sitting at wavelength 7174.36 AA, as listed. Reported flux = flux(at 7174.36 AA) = 45.91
